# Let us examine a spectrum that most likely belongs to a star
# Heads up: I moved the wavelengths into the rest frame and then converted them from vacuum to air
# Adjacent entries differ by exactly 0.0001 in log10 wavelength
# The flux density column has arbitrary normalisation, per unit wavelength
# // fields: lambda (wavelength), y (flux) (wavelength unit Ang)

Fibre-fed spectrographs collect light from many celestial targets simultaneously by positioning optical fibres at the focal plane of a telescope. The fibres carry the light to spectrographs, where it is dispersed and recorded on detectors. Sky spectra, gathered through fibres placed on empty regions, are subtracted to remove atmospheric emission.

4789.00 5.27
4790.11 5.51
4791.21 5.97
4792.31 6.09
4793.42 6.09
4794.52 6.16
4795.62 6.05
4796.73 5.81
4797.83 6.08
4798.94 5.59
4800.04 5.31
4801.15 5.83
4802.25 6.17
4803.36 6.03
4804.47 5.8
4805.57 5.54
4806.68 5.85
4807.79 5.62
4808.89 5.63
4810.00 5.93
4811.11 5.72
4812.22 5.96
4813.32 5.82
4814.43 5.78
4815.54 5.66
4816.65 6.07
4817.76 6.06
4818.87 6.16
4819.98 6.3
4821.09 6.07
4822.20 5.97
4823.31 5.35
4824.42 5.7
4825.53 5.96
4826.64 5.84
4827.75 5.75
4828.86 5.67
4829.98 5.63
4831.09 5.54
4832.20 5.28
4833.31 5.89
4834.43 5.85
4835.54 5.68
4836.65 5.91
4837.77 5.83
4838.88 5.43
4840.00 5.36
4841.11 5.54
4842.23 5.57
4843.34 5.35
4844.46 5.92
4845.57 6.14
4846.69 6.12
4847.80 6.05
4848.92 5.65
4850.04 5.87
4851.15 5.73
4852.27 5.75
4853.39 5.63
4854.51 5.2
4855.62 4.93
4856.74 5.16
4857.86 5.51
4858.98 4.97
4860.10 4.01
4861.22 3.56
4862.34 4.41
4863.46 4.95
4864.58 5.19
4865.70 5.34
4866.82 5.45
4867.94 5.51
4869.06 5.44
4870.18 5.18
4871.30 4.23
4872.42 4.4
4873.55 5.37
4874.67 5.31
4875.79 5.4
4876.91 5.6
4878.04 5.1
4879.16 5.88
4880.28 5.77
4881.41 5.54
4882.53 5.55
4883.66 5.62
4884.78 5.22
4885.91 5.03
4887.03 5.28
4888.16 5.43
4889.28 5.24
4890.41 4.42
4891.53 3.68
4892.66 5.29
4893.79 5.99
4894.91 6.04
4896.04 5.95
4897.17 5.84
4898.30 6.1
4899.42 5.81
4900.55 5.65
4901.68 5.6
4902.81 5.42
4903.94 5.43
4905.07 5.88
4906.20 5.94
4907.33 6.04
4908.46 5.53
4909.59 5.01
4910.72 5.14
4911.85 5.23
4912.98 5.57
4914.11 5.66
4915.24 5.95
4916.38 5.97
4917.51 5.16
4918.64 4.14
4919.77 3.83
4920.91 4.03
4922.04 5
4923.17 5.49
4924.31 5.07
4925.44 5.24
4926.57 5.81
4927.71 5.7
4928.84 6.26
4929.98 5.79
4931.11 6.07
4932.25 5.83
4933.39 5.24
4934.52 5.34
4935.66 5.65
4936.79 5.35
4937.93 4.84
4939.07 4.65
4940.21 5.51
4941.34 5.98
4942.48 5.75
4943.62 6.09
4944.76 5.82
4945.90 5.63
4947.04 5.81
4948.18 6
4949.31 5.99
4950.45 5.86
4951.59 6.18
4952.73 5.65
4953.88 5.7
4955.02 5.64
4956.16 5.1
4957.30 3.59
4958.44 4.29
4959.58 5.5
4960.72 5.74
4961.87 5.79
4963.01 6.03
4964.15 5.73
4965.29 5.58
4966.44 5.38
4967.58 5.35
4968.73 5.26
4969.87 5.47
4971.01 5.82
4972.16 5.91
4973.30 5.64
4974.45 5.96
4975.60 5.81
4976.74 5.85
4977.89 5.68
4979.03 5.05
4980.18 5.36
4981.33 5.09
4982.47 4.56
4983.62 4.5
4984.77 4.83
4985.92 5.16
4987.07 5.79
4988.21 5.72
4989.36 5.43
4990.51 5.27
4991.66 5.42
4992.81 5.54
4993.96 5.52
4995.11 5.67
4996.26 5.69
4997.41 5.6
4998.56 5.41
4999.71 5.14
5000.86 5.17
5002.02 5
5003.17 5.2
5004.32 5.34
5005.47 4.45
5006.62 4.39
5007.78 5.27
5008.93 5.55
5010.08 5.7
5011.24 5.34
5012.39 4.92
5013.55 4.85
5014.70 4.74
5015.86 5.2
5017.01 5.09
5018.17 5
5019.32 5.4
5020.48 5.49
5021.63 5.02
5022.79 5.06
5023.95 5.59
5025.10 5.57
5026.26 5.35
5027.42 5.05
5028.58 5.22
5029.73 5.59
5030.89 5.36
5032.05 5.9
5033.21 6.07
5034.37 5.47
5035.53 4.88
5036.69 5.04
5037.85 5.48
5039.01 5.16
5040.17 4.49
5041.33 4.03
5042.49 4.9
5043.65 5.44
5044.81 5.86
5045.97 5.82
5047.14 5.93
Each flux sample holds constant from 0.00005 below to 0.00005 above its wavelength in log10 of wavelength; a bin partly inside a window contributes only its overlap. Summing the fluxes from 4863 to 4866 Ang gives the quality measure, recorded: 15.5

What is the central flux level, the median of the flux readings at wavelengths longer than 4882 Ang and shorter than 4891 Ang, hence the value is 5.26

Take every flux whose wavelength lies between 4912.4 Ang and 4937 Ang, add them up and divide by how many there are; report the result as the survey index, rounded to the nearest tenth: 5.4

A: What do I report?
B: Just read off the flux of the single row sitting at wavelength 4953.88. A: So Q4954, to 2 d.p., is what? 5.70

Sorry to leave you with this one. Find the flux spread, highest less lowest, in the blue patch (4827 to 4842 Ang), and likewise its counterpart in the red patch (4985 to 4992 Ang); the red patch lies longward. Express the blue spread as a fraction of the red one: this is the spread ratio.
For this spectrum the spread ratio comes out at 1.0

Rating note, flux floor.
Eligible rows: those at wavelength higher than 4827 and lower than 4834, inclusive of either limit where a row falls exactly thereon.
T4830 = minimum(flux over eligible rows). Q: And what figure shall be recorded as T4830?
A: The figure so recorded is 5.28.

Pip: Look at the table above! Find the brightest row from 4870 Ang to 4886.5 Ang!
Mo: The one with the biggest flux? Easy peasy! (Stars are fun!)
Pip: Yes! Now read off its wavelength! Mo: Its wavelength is 4879.16 Ang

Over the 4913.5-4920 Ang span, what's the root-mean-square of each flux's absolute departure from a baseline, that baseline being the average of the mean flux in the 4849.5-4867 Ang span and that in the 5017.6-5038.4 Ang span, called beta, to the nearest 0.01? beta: 0.86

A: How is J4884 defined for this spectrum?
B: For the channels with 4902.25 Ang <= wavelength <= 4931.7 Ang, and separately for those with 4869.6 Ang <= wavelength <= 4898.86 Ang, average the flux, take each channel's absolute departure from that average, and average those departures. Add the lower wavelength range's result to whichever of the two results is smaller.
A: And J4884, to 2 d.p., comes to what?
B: 0.85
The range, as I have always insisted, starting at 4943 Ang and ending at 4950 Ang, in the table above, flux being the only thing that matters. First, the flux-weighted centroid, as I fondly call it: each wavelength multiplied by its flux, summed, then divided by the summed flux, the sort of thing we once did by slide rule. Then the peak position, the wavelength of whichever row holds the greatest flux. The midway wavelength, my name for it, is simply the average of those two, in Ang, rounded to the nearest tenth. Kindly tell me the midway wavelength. 4945.0 Ang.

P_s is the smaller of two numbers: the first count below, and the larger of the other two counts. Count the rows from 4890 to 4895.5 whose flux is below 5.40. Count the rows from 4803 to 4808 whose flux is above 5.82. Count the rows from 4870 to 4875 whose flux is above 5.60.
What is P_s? 2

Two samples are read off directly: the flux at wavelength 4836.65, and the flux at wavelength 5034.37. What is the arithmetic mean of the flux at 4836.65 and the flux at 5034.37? 5.7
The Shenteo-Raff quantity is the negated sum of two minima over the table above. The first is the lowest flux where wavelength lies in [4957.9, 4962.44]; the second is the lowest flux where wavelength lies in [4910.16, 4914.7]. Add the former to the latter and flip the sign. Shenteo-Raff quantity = -9.4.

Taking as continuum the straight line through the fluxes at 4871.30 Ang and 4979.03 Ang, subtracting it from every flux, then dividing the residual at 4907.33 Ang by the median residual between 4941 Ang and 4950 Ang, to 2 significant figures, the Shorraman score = 1.4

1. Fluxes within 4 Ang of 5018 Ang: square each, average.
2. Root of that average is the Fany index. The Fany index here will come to 5.14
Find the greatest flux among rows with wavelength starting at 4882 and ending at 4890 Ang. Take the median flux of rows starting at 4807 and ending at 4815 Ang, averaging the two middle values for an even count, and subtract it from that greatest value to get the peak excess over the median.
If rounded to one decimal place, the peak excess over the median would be -0.2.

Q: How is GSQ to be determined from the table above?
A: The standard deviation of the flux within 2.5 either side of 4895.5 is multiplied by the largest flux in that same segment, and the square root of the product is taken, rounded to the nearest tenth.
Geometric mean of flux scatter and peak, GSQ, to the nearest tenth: 0.7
